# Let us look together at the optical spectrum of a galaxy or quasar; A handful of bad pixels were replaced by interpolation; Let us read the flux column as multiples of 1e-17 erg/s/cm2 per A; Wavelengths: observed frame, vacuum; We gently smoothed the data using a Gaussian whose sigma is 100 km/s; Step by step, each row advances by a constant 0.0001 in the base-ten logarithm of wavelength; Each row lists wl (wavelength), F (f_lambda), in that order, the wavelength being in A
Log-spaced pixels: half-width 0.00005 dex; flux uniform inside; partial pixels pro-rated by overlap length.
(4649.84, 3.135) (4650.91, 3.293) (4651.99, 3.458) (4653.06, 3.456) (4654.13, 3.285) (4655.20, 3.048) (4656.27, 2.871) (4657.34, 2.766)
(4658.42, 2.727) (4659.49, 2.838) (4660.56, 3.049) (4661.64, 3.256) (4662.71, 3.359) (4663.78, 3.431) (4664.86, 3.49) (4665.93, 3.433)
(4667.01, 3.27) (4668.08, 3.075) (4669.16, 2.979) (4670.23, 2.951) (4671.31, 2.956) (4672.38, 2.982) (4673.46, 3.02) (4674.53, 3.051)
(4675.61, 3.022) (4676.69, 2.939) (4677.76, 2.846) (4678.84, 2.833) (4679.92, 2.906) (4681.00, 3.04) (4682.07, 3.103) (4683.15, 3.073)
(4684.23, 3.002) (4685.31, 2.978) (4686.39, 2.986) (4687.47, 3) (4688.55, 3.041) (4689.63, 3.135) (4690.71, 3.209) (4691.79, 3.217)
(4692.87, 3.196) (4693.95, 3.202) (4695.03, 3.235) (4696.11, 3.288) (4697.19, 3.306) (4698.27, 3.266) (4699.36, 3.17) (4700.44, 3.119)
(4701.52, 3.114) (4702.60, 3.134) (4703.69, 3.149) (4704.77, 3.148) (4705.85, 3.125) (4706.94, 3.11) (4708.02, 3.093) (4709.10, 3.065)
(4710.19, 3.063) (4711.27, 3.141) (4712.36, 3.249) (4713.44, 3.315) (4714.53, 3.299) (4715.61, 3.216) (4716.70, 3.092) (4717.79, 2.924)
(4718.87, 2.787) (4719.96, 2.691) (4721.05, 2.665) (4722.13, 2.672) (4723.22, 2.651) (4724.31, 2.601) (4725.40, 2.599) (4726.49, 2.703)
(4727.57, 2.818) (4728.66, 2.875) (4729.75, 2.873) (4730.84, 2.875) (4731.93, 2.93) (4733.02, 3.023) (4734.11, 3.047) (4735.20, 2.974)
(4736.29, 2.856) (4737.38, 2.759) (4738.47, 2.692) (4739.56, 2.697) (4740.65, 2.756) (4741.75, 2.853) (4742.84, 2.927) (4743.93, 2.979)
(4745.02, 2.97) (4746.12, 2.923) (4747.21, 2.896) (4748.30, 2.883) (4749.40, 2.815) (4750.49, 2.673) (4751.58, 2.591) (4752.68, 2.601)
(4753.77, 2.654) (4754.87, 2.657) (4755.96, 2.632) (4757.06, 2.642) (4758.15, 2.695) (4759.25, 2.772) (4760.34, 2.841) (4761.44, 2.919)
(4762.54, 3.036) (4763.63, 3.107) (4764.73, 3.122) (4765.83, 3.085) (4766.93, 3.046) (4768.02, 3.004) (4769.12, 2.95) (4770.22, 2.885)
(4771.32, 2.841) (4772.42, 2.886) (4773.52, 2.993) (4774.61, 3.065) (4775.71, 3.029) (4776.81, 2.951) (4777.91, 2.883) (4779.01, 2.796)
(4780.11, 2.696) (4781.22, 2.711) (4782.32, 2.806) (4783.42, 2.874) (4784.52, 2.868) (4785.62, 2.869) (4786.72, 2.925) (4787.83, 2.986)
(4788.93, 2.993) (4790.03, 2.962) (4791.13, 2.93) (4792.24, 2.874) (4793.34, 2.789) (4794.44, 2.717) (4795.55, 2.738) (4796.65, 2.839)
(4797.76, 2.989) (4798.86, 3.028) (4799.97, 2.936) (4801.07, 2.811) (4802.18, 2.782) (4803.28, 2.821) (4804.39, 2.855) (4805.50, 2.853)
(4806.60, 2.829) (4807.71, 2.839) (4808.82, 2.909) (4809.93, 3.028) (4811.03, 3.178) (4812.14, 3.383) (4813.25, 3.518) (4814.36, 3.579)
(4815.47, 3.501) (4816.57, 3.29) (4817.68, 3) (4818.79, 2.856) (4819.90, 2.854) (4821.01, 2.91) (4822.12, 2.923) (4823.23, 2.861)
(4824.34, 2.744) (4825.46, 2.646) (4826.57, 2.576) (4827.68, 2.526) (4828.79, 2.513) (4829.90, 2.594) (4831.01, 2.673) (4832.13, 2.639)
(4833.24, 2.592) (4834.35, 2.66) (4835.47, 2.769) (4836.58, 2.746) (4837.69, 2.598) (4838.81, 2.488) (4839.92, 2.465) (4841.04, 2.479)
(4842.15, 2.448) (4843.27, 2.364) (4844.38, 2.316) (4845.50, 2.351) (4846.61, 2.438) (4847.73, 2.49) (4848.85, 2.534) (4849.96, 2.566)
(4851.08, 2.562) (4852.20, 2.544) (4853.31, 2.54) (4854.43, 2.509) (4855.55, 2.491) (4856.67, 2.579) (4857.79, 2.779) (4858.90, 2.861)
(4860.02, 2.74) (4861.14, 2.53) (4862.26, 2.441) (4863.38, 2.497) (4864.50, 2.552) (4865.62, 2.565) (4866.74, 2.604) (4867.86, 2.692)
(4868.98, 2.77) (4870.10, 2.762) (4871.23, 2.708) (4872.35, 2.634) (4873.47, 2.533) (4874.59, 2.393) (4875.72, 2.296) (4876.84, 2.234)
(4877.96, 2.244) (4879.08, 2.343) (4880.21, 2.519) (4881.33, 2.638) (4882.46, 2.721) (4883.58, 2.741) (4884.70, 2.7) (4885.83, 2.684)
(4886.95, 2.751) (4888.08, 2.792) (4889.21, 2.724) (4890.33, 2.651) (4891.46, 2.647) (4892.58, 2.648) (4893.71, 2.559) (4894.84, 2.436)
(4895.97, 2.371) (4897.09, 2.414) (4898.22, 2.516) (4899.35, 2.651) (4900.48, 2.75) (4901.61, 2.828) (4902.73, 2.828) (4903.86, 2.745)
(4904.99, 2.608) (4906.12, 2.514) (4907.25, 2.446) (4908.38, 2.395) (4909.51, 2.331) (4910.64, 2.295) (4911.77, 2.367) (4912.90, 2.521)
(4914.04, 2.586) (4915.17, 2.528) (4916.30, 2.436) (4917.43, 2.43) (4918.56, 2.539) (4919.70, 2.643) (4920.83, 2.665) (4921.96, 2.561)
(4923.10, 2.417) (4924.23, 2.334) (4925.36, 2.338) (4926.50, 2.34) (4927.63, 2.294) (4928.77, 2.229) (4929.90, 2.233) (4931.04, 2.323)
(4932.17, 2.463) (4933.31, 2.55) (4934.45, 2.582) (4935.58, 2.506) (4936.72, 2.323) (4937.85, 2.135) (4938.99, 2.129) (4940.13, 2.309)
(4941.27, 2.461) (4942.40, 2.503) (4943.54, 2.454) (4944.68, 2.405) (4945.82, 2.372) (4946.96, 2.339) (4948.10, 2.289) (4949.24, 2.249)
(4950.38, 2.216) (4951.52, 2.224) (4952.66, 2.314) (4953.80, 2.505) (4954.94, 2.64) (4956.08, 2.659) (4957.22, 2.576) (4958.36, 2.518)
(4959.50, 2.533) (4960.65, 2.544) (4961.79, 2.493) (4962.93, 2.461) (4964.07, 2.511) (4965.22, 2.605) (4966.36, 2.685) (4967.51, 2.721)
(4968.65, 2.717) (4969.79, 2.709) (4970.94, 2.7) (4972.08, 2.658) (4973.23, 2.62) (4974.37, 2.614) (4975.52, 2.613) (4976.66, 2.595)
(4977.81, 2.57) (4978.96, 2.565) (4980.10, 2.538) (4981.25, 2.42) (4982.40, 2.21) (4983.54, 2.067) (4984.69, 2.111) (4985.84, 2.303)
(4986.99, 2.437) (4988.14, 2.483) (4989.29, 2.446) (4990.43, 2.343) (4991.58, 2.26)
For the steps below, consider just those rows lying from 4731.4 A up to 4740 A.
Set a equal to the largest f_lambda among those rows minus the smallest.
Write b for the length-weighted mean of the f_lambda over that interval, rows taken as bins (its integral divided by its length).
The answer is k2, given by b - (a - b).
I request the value 5.4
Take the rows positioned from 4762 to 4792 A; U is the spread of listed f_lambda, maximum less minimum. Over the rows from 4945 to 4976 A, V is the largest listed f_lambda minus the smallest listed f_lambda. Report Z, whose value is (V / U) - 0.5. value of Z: 0.7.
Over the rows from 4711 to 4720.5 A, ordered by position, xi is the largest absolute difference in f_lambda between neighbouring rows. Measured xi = 0.17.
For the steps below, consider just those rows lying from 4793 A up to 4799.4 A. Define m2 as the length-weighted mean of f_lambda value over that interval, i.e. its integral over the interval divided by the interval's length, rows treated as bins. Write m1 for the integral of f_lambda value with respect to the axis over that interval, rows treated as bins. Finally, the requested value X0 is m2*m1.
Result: 52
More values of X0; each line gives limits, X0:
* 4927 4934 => 39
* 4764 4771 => 63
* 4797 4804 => 59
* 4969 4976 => 49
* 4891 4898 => 44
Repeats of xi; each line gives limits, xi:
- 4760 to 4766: 0.12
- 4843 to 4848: 0.09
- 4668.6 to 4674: 0.04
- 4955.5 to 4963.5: 0.08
